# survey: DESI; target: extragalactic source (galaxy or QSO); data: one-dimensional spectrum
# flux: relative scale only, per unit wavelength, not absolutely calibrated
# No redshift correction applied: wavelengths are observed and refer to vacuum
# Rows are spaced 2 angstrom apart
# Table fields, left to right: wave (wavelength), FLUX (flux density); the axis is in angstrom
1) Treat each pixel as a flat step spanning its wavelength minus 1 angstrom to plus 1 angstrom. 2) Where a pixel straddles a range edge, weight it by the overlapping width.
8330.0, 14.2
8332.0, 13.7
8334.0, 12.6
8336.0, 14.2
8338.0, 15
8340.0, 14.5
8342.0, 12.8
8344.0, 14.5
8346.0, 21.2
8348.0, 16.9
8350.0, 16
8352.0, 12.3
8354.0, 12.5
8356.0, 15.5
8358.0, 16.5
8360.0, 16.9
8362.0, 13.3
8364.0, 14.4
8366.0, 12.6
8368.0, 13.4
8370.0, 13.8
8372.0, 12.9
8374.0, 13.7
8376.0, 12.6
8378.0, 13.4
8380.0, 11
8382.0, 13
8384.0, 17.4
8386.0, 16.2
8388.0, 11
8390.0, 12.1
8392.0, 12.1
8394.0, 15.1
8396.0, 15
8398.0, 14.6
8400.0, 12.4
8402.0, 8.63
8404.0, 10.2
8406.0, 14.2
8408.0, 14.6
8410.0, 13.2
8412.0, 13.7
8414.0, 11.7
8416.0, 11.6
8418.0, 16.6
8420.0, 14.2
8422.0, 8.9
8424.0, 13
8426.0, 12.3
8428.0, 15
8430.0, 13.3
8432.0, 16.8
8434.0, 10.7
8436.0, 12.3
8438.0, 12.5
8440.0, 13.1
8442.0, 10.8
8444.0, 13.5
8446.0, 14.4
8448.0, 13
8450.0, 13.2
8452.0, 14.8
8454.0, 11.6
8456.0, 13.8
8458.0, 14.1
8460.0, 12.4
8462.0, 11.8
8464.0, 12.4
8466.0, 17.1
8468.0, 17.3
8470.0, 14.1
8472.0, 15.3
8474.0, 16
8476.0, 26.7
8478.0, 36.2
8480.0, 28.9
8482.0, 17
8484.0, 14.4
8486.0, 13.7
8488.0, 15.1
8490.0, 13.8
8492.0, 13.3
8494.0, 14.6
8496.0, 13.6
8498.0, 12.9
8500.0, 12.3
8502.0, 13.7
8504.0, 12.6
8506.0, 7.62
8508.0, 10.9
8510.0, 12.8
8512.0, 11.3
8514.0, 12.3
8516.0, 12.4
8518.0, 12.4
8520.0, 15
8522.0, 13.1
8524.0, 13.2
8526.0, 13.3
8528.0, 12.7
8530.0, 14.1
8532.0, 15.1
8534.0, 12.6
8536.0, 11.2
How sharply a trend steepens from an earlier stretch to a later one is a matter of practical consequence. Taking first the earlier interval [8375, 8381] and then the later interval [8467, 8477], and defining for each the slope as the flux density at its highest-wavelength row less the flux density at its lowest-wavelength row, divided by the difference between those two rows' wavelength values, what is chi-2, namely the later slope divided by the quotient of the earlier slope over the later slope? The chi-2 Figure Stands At -3.5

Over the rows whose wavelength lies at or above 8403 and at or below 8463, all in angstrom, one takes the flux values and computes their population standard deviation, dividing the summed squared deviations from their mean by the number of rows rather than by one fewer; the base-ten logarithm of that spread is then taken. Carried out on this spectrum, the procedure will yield 0.234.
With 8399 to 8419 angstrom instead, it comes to 0.338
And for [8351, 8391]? 0.260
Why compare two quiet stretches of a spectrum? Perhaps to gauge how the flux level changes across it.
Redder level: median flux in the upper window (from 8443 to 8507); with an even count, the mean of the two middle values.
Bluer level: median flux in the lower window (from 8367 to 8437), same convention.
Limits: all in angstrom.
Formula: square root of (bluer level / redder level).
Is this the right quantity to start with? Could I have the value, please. 0.98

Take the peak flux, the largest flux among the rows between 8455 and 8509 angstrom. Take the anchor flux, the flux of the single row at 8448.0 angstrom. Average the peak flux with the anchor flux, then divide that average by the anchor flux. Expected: 1.89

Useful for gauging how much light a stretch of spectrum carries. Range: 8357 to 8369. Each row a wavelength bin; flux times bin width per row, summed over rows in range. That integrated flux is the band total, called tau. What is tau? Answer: 174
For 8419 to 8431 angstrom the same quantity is 153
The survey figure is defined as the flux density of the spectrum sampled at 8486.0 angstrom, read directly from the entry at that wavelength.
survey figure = 13.7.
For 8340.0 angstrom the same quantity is 14.5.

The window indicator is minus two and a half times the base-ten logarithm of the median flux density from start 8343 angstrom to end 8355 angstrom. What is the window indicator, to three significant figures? -2.96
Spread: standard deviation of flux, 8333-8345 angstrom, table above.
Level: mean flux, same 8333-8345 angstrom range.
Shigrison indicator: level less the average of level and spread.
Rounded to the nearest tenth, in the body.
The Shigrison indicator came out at 6.5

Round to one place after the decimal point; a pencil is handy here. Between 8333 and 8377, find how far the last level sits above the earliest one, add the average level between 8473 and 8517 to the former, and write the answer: 15.6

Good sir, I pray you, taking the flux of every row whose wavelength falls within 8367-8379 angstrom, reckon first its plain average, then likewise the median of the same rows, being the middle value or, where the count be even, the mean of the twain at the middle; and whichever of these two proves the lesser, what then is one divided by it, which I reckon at 0.0752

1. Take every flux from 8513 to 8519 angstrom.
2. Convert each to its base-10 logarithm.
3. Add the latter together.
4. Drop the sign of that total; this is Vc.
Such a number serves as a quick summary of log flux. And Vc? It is 3.277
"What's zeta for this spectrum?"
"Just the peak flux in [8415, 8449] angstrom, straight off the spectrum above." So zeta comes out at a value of 16.8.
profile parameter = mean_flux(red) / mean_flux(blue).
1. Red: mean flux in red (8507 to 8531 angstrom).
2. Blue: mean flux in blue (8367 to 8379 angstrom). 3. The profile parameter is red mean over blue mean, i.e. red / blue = 0.96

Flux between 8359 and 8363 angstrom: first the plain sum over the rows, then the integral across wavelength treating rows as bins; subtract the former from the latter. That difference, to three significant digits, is 30.2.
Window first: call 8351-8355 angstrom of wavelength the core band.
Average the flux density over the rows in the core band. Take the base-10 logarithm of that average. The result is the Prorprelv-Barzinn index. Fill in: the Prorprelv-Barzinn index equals 1.09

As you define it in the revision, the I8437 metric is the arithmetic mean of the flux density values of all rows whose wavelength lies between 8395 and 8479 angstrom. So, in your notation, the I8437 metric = 14.2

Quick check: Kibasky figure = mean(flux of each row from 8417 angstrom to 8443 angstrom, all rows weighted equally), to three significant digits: 13.0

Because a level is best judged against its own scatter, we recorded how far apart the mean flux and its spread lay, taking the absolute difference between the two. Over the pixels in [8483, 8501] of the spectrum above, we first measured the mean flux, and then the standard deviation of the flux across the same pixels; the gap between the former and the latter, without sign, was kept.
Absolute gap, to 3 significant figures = 12.9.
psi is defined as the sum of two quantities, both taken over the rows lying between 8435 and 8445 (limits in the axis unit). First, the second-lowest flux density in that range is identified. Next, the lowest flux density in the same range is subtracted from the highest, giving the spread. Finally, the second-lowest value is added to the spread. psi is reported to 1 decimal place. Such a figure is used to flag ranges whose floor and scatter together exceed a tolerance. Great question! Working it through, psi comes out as 15.0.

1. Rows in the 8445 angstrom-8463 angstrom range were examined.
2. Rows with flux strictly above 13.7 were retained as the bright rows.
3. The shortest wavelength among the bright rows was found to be 8446.0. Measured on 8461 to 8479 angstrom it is 8466.0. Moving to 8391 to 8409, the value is 8394.0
